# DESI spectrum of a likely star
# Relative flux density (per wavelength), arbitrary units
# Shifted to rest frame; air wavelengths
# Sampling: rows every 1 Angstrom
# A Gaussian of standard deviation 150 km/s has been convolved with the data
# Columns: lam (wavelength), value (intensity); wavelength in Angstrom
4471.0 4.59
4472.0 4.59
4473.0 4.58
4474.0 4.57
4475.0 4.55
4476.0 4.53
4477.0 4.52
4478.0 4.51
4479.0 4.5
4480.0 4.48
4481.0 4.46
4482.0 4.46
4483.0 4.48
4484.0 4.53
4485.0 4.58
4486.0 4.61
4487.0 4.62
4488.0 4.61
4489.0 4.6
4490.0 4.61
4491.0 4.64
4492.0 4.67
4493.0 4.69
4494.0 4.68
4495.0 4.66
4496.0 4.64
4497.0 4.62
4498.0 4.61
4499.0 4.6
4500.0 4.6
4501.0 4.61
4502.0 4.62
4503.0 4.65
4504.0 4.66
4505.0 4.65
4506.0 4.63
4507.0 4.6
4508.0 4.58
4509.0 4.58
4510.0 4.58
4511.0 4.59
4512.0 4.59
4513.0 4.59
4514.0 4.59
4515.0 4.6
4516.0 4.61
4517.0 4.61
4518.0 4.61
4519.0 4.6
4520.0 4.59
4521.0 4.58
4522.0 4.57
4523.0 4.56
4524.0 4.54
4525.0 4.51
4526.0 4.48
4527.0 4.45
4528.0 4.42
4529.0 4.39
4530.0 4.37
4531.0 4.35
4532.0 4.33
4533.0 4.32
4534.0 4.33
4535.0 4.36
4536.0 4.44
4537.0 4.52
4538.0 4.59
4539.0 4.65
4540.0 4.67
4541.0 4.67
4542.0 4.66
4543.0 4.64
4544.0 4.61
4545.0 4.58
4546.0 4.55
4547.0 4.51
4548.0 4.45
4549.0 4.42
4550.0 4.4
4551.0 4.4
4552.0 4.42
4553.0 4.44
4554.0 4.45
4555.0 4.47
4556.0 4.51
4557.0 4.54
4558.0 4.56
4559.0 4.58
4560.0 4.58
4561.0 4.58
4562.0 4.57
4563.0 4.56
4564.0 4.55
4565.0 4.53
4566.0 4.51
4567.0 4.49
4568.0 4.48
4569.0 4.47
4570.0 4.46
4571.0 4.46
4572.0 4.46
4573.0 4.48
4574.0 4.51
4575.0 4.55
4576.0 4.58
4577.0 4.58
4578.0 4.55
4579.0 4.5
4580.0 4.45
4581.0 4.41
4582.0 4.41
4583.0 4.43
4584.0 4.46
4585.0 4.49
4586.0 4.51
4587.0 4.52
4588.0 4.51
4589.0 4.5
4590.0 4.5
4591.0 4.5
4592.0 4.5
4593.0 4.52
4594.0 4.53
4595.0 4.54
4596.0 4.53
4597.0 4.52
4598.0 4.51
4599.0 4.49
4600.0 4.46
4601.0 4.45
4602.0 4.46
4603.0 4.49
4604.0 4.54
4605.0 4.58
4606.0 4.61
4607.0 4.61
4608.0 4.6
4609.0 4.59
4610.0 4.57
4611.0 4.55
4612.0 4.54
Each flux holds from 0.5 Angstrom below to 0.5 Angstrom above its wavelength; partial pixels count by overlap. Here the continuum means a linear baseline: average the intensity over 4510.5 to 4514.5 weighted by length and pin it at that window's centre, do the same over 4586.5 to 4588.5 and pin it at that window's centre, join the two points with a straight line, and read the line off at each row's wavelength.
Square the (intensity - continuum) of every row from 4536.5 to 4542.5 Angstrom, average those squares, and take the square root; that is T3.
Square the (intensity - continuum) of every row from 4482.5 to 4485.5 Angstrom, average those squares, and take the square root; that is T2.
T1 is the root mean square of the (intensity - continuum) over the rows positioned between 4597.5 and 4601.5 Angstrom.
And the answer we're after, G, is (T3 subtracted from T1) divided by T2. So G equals -0.5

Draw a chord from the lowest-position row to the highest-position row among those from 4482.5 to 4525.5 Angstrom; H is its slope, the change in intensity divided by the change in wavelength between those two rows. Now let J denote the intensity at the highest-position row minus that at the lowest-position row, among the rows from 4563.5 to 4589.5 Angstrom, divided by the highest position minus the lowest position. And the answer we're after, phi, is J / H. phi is -2.8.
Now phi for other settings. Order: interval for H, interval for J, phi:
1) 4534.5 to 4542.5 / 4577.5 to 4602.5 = -0.1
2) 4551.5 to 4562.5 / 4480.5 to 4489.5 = 1.2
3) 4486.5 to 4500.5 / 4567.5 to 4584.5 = 0.8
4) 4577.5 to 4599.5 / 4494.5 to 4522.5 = 1.2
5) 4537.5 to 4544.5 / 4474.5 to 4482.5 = -3.9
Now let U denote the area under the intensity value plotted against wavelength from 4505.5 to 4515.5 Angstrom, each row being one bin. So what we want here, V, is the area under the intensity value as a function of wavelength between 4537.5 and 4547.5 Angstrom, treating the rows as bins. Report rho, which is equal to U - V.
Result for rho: -0.2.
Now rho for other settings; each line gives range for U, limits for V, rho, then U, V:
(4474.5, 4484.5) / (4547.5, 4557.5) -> 0.5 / 45.02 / 44.5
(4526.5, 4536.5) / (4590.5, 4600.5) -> -1.3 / 43.76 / 45.1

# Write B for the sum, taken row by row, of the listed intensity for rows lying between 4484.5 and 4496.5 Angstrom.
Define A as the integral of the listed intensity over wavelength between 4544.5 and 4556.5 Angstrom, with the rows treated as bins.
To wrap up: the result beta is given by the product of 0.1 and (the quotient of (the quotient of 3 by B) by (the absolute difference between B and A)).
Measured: 0.003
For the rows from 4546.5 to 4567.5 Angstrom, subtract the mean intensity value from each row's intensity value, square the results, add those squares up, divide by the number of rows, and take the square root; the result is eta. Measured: 0.061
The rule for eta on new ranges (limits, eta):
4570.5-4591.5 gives 0.047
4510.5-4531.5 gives 0.085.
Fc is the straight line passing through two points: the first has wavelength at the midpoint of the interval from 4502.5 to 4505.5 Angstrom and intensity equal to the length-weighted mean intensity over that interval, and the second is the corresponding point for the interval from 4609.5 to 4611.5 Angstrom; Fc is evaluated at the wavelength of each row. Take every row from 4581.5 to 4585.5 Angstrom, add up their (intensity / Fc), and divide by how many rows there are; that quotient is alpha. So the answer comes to 0.97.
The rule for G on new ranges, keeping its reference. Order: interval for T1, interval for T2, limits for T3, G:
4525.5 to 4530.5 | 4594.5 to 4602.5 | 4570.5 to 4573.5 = 2.9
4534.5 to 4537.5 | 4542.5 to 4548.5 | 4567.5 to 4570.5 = 1.3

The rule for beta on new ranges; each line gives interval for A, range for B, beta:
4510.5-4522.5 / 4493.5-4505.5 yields 0.011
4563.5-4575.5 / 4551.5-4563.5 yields 0.018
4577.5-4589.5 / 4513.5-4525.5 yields 0.004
